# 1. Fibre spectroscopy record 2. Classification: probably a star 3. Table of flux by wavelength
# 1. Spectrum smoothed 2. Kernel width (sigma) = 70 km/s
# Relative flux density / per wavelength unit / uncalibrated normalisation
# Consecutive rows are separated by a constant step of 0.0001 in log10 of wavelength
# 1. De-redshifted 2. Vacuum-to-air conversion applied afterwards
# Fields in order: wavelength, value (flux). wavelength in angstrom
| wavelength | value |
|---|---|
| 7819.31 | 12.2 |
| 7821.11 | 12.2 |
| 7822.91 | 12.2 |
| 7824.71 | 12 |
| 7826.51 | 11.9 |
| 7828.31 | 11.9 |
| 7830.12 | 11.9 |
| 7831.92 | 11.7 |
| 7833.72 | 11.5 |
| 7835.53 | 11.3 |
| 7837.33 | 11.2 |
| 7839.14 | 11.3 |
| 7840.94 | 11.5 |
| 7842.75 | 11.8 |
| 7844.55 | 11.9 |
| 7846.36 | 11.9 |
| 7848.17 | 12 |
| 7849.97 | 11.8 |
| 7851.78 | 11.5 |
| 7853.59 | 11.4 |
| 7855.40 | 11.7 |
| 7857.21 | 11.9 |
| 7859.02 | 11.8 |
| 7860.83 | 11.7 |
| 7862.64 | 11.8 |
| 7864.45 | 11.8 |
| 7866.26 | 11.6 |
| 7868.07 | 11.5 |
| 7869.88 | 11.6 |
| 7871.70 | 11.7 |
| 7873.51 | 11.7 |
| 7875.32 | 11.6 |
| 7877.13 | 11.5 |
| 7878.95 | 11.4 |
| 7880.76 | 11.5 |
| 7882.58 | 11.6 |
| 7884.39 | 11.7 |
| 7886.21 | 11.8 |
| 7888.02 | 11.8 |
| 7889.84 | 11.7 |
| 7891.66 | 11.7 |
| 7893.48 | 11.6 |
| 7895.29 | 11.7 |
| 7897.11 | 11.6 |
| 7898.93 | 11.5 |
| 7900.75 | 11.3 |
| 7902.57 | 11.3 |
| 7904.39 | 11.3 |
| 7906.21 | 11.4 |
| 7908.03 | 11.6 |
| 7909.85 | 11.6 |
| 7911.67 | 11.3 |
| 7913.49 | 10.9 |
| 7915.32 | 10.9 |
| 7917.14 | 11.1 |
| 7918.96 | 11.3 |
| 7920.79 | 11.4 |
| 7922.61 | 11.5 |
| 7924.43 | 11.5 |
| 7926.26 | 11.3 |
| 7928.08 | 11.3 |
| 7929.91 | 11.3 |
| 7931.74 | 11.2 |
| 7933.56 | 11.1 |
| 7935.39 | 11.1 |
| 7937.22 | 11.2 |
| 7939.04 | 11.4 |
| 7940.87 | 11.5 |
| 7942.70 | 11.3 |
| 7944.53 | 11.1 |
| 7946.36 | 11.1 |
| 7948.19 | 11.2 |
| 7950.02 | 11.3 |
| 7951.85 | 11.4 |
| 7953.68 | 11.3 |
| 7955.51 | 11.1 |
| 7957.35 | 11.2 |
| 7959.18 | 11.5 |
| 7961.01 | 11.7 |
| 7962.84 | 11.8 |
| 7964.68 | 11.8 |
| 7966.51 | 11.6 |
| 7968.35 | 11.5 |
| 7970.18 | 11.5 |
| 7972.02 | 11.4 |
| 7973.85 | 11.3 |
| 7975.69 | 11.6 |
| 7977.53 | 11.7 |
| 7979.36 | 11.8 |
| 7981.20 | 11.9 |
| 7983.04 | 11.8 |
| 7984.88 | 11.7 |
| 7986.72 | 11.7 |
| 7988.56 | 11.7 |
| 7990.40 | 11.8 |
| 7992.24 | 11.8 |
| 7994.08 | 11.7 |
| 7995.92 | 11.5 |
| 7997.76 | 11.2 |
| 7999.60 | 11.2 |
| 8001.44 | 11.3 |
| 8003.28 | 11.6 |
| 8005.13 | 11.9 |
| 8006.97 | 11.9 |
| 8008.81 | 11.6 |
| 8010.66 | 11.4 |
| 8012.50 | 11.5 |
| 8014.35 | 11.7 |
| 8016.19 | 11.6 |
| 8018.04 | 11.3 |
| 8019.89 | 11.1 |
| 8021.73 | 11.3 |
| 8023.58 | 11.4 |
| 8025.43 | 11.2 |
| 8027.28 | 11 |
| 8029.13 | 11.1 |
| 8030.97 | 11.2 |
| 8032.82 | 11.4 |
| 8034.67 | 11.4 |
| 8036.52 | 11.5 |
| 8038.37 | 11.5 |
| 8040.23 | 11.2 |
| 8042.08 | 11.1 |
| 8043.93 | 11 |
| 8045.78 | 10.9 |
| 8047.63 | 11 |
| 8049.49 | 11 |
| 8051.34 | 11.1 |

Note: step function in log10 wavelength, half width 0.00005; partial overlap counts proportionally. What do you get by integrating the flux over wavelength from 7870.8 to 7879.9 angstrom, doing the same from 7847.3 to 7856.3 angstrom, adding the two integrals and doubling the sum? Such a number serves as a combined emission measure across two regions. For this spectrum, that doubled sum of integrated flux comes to 421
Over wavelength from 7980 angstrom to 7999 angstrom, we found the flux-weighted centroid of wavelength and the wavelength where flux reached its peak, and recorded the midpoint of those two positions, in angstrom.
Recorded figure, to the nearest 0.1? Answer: 7985.3 angstrom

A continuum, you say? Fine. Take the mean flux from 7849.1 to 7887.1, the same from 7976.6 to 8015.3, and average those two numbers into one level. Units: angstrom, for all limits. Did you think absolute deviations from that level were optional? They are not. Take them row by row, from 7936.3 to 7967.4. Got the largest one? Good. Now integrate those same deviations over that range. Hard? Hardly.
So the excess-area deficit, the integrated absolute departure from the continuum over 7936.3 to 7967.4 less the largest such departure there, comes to 8.9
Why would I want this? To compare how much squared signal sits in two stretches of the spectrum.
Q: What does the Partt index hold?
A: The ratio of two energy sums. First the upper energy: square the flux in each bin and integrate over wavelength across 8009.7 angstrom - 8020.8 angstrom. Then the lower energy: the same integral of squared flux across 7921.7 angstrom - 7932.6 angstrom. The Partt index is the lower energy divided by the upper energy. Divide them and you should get 0.97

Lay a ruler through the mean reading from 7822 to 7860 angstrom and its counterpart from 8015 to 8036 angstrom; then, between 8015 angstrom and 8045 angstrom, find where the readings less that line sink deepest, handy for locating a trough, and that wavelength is 8027.28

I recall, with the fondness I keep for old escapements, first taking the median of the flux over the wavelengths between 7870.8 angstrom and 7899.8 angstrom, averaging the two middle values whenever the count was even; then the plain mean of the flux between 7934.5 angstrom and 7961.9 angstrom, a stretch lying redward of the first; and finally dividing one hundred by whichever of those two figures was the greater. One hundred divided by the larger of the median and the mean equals 8.584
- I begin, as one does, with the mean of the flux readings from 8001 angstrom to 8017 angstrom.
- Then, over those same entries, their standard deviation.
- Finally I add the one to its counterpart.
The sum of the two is 11.8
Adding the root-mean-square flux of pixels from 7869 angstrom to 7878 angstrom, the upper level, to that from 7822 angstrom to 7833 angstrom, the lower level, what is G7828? 23.6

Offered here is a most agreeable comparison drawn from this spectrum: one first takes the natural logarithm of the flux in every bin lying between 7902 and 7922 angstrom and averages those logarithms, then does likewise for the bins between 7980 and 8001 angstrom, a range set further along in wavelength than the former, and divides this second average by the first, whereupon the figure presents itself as 1.01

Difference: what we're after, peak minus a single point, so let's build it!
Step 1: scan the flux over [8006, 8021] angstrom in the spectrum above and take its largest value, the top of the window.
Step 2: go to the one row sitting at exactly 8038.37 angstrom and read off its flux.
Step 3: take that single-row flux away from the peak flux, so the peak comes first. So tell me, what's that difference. 0.40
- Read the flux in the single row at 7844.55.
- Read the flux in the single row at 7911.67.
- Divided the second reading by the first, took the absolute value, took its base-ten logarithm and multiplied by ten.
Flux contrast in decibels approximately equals -0.22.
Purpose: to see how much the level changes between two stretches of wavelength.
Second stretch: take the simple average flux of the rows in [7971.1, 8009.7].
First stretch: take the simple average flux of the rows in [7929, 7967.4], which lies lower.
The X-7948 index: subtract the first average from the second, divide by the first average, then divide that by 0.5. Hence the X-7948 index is 0.05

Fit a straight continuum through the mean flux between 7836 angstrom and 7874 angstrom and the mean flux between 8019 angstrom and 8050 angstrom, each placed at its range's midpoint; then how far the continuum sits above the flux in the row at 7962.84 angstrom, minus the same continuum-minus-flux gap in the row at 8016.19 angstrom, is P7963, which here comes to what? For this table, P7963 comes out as -0.06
